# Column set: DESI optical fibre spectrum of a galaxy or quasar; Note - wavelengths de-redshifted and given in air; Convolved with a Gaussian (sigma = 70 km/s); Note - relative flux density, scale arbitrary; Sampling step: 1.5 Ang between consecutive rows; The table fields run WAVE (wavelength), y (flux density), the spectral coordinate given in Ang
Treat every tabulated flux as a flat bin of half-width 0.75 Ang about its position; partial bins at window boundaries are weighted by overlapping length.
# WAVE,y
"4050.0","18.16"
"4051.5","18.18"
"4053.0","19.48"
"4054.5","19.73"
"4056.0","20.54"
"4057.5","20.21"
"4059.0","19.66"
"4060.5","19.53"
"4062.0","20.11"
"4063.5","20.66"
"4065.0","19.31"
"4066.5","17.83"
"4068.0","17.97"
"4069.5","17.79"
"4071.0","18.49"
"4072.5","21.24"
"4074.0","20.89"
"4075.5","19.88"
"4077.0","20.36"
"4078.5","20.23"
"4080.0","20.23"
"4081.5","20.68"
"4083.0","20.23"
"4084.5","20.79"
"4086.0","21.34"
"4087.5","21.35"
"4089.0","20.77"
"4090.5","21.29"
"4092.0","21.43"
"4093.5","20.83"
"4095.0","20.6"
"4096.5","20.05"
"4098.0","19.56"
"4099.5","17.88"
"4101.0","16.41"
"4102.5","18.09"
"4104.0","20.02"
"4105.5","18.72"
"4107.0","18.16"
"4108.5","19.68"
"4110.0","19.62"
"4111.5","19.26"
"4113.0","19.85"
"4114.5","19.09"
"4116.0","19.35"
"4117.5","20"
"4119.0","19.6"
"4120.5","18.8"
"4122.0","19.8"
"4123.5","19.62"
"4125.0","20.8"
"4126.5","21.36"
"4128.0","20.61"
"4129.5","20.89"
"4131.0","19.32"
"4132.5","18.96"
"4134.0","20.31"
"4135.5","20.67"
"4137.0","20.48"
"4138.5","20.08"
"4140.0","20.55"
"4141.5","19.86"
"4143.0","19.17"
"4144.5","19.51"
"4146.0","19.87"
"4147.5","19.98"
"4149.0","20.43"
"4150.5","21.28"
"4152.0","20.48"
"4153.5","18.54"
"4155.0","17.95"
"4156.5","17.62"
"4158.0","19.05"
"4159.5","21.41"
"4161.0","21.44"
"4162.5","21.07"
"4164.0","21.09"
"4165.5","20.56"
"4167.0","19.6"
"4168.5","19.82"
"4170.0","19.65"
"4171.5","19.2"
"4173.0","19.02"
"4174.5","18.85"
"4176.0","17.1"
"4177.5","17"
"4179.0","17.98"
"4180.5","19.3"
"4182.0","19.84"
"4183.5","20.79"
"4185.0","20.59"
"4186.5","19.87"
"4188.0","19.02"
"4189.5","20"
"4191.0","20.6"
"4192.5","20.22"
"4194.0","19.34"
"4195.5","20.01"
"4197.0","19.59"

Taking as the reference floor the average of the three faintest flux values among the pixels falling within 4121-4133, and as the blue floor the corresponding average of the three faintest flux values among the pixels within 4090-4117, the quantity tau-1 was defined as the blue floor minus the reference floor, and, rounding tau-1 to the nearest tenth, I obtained -1.8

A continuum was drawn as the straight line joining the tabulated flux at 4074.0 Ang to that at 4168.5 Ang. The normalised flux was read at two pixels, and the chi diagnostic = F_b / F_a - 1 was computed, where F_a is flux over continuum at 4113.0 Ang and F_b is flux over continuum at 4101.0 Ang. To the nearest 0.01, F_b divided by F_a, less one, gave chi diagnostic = -0.18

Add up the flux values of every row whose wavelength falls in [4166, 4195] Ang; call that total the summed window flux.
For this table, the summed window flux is 368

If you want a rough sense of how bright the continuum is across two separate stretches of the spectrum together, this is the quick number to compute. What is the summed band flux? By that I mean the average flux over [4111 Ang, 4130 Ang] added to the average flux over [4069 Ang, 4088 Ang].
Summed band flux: 40.2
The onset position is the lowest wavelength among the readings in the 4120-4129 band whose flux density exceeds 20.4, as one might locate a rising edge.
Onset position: 4125.0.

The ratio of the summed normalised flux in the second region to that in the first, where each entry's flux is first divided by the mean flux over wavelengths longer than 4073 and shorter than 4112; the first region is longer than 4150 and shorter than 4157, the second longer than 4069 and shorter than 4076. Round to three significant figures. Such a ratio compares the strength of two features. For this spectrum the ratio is 1.03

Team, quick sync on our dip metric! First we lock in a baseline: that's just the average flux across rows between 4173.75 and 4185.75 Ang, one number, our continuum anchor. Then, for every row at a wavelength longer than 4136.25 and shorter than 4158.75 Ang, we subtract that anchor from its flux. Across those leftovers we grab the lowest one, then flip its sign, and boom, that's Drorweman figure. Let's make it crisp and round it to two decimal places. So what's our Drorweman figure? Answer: 1.31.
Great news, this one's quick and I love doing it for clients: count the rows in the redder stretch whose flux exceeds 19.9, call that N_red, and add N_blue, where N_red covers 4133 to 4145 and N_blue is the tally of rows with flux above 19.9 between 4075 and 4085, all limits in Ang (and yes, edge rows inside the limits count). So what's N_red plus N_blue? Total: 11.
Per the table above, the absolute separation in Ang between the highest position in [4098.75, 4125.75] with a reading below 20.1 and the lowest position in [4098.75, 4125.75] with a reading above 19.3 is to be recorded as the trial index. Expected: 19.5 Ang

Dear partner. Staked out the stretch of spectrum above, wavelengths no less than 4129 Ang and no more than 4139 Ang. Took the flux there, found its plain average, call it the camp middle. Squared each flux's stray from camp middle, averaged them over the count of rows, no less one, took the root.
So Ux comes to 0.66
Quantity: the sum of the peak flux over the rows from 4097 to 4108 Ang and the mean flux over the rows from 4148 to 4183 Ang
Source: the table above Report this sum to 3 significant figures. 39.5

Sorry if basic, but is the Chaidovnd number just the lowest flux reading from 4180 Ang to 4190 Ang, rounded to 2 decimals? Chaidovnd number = 19.02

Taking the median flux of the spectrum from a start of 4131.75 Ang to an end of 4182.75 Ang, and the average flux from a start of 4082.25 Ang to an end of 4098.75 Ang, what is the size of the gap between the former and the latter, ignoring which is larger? 0.92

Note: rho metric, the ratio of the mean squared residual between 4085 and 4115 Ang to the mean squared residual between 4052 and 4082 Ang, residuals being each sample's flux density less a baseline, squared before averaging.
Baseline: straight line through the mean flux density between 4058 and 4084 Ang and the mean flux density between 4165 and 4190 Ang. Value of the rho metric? 1.7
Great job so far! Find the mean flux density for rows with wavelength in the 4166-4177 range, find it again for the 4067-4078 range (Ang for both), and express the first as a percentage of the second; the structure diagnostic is 98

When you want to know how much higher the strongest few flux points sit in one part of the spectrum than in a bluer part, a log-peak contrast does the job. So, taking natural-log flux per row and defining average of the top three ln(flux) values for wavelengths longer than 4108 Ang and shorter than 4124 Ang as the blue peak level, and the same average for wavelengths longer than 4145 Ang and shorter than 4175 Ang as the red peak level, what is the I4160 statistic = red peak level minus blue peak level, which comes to 0.07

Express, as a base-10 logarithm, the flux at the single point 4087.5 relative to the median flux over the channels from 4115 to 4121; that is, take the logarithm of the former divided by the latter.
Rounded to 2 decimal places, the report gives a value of 0.04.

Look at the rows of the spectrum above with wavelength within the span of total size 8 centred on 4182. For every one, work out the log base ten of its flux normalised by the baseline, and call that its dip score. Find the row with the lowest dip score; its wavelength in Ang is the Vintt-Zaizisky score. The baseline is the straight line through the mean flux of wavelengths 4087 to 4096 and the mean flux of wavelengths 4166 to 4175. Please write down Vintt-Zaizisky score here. 4179.0 Ang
